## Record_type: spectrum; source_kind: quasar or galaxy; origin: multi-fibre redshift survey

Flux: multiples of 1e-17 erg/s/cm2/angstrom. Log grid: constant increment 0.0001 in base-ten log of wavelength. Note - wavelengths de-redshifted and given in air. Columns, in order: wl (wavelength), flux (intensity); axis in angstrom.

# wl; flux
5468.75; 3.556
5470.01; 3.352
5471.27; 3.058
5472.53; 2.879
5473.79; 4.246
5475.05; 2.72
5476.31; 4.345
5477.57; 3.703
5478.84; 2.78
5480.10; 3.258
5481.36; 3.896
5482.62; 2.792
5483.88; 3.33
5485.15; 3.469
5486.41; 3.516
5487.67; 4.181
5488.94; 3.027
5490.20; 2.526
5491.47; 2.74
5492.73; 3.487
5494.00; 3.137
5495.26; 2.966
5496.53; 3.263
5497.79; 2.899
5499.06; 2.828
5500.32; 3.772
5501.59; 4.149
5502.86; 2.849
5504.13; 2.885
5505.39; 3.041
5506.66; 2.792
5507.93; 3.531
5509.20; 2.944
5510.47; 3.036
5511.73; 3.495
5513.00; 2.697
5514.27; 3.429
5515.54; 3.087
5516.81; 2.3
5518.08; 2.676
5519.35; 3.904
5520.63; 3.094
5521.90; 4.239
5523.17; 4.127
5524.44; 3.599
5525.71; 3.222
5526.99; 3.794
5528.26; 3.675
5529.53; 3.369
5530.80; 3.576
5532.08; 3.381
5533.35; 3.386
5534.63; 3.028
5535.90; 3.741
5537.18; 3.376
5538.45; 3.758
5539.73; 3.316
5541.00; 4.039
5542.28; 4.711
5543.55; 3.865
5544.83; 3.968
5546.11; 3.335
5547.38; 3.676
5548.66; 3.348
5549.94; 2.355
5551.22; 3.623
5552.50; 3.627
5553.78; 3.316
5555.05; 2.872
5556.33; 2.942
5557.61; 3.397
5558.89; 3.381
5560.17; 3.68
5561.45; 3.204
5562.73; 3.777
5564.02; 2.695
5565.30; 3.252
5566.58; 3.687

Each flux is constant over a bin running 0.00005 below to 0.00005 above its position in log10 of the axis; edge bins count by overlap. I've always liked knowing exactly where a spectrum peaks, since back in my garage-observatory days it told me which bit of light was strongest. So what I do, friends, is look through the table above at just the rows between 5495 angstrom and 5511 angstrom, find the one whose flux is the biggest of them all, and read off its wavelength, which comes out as 5501.59 angstrom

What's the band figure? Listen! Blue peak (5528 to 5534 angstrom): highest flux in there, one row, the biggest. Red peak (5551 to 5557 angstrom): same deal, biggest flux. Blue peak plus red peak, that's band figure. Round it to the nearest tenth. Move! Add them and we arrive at 7.3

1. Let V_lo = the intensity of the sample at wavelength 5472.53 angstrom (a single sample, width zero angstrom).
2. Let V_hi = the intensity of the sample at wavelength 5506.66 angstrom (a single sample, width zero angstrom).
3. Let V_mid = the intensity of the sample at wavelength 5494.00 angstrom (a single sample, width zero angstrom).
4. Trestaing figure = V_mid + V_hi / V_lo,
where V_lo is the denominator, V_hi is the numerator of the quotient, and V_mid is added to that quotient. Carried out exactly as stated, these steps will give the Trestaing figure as 4.1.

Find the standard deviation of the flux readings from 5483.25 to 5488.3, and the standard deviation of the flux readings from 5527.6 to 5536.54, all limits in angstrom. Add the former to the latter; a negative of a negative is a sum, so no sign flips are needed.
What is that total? 0.6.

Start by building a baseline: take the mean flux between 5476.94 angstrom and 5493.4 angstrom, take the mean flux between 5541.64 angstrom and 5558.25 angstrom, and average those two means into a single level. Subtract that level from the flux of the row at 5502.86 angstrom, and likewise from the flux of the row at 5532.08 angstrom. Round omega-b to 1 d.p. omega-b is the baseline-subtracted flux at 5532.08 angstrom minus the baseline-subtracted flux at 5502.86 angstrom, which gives 0.5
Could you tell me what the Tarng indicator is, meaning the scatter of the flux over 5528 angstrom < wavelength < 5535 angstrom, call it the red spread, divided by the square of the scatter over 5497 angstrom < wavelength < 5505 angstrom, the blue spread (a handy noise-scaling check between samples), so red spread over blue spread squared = 0.7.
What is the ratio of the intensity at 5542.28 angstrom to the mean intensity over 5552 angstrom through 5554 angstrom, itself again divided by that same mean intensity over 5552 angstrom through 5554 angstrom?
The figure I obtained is 0.39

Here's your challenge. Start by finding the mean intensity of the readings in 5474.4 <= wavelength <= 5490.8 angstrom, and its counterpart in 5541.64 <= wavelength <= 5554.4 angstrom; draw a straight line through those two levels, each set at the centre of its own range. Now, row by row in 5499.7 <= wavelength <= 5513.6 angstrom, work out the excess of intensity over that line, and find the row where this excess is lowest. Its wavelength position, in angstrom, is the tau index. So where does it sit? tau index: 5513.00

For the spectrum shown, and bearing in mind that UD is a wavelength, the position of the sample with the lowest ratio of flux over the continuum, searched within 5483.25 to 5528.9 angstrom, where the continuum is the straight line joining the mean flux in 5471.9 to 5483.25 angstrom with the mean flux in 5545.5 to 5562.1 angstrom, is 5516.81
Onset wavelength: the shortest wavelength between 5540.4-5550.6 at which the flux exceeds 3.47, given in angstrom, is 5541.00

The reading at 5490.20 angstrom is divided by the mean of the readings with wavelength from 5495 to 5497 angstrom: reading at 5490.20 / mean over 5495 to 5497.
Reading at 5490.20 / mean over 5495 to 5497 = 0.81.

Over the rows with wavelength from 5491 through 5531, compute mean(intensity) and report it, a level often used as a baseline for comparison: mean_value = 3.27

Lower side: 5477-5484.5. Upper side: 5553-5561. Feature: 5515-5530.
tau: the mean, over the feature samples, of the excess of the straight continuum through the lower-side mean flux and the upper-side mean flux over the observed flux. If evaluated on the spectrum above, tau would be -0.15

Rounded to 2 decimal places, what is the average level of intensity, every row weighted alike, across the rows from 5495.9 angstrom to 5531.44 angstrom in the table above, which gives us 3.30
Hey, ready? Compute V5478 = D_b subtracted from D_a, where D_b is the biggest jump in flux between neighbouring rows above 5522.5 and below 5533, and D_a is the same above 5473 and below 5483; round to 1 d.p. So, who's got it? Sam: 1.1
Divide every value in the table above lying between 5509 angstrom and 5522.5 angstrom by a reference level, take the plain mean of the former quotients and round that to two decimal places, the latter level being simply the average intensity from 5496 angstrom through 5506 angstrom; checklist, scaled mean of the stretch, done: 0.99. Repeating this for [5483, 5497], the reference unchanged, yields 1.01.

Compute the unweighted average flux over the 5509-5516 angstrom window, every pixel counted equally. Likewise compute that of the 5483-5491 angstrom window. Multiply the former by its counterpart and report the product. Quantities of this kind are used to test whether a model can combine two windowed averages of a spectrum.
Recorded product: 10.4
